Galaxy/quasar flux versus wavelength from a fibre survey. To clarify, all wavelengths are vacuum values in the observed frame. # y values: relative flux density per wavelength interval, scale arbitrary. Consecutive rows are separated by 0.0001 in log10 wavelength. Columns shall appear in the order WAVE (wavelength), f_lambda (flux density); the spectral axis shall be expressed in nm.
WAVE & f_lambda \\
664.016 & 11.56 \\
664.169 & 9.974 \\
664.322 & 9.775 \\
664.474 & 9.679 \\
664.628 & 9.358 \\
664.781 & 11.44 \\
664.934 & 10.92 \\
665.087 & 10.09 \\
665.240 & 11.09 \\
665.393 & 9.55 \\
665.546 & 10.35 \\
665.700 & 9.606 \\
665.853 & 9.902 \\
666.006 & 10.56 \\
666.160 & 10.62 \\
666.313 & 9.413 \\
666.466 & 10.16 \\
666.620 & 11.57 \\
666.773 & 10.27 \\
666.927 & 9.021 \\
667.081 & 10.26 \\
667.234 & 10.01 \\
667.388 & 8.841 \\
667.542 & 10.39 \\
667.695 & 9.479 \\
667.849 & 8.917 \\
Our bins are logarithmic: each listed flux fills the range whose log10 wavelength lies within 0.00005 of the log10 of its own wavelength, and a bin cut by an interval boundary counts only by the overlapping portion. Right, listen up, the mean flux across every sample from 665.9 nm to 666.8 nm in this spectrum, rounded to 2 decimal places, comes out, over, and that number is 10.43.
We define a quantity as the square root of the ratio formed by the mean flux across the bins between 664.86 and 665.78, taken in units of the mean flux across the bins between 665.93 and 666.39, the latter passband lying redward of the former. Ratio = 1.003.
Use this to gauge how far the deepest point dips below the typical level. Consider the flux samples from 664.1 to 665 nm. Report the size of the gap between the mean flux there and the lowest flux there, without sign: 0.83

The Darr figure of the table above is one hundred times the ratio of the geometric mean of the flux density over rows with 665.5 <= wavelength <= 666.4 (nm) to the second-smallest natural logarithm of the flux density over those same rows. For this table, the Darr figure 445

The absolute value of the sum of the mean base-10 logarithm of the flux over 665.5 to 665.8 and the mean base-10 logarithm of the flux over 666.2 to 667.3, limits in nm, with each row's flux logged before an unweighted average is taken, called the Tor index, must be 2.00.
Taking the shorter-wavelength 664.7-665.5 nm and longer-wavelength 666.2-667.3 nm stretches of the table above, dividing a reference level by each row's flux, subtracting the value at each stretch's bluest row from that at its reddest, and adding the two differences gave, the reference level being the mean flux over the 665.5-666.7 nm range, 0.11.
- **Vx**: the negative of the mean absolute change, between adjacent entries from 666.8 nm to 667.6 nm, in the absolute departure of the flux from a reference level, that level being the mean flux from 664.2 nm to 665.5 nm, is -0.95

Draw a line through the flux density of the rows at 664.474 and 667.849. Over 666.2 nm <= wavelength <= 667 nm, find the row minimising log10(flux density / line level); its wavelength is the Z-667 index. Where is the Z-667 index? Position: 666.927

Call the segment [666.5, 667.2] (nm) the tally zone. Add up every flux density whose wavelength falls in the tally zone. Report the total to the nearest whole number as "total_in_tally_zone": 41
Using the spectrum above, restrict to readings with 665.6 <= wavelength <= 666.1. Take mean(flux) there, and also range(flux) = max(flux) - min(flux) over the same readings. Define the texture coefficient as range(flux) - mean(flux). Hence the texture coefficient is -9.1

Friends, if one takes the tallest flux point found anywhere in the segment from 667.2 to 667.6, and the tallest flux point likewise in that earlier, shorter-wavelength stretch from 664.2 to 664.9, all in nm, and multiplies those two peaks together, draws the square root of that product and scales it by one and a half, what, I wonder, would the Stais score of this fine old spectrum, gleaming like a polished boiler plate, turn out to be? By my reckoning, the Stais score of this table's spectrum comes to 16.4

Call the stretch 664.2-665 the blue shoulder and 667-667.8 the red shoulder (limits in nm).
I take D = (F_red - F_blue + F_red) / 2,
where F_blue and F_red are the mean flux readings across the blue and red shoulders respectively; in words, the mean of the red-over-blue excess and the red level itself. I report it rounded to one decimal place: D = 4.7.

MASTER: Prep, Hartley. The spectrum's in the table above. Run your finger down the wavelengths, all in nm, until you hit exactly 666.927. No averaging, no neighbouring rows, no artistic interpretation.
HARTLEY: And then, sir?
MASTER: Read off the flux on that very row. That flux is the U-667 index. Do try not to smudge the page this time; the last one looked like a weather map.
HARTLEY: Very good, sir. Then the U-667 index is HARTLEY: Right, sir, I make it 9.021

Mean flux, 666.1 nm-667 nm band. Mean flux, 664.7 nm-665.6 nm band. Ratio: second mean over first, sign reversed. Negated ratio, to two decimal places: -1.04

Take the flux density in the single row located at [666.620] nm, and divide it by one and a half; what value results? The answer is 7.7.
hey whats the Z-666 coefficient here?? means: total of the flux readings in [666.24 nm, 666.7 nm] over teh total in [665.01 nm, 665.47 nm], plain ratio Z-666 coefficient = 1.01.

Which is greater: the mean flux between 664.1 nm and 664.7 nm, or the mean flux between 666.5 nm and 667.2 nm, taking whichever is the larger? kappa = 10.3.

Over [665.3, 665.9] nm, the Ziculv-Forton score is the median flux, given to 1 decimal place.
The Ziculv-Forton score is 9.8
